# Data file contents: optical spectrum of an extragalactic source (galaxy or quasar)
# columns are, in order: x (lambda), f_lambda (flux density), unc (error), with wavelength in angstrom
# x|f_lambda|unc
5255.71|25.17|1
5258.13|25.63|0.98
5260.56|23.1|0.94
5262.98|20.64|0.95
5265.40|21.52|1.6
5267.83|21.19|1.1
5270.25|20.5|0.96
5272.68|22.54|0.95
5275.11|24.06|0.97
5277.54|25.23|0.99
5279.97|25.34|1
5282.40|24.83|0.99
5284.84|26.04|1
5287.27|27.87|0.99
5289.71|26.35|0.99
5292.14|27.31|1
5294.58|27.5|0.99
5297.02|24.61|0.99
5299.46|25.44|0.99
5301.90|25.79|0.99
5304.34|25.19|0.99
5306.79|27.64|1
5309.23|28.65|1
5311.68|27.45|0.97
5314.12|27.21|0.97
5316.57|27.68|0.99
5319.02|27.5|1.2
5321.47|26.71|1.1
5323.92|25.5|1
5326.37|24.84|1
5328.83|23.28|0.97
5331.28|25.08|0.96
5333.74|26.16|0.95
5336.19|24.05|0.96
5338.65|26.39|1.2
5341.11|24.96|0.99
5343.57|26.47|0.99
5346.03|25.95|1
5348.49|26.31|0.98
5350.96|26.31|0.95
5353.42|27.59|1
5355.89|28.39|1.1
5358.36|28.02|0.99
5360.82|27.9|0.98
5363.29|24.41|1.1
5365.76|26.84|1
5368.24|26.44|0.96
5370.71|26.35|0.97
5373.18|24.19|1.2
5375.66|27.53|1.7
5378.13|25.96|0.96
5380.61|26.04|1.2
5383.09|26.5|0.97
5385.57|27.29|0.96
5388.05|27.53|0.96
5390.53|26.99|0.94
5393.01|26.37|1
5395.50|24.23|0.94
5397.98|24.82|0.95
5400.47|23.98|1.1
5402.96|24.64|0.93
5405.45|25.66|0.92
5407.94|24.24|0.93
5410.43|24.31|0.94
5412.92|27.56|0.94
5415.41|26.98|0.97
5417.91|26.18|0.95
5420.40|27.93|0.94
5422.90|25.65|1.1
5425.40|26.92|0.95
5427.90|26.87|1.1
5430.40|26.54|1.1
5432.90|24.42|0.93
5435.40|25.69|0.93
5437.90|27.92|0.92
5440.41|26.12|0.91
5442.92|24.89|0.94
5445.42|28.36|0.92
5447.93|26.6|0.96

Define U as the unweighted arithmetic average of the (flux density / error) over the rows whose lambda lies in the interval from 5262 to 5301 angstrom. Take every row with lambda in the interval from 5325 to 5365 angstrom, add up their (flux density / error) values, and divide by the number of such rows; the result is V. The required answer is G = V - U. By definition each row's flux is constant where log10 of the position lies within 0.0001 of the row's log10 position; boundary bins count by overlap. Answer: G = 1.7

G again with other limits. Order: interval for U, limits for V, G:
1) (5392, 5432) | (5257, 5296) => -2.1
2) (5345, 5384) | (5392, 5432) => 0.9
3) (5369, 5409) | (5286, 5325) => 1.2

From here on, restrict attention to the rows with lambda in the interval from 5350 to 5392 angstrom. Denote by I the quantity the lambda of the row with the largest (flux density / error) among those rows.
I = 5390.53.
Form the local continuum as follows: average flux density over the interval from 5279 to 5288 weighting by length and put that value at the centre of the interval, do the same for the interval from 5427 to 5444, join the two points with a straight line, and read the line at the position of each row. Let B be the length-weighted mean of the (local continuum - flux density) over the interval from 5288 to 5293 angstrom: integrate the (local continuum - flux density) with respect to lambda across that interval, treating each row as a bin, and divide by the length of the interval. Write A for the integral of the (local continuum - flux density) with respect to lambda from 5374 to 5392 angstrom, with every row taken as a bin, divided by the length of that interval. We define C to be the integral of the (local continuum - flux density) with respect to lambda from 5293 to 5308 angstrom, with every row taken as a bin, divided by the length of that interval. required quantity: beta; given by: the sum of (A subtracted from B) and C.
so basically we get -0.3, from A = -0.8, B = -1.0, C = -0.1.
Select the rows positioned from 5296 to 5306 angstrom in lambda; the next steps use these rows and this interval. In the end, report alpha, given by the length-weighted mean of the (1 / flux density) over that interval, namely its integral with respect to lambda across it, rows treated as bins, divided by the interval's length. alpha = 0.0394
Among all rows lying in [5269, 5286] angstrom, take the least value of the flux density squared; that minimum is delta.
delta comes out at 420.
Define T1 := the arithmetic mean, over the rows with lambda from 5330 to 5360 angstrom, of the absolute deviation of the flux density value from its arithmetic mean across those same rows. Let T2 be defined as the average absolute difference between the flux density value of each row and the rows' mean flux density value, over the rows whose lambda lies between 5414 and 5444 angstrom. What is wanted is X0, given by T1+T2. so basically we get 1.7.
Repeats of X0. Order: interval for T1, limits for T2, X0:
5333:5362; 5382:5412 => 2.1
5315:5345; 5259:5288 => 3.1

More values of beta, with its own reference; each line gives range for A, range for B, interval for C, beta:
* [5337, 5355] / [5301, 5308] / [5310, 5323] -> -1.3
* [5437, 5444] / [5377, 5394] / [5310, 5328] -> -1.2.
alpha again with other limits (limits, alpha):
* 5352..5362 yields 0.0358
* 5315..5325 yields 0.0372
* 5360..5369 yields 0.0380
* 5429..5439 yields 0.0384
